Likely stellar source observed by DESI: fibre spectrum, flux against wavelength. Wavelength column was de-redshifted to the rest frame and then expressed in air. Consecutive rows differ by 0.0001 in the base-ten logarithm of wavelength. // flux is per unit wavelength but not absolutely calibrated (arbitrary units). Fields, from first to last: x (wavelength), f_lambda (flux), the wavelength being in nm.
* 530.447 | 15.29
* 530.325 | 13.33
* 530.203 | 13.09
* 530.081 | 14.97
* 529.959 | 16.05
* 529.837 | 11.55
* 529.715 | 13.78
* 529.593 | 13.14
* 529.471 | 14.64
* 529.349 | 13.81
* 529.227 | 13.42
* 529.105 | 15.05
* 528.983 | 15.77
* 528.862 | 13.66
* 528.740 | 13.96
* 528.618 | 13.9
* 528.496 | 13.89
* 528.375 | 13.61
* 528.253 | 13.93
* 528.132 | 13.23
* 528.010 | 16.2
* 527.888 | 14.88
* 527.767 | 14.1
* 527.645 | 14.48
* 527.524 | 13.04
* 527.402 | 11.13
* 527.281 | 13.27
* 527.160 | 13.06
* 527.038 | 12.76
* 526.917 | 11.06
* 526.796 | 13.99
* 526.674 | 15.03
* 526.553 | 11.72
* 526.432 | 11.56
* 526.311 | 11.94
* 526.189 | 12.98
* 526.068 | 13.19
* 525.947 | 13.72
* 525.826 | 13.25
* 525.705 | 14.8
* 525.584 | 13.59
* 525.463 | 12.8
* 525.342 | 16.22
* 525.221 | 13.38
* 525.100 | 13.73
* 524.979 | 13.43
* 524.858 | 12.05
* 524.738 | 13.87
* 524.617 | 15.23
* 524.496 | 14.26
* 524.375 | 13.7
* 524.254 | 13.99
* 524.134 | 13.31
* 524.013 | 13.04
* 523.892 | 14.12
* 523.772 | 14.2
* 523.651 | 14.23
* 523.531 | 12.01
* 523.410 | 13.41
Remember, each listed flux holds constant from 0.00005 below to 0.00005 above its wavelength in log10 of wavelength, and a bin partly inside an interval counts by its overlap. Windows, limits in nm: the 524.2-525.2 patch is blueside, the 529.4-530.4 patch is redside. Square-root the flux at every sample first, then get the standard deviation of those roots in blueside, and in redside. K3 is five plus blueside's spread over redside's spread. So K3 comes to 5.65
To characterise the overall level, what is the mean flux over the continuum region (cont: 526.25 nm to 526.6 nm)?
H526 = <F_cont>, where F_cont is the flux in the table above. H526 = 11.7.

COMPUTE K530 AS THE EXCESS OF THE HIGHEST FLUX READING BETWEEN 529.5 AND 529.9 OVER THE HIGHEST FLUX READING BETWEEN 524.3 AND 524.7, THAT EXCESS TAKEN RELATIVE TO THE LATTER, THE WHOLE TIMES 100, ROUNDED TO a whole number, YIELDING -10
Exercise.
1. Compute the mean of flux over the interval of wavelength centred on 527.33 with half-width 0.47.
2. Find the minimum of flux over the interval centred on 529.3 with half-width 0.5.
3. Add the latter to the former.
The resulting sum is 26.0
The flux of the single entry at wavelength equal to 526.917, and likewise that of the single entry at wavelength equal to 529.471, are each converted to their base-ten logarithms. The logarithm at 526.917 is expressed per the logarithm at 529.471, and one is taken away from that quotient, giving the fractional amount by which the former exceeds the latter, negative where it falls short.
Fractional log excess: -0.10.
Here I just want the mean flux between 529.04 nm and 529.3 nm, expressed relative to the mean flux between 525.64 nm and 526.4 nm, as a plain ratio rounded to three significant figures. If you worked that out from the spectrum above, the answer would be 1.07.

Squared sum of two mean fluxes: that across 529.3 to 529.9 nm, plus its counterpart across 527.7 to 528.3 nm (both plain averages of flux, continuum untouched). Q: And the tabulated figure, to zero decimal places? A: 776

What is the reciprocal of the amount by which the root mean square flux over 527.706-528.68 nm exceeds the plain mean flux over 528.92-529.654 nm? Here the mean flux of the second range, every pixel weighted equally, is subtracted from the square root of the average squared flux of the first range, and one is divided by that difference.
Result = -16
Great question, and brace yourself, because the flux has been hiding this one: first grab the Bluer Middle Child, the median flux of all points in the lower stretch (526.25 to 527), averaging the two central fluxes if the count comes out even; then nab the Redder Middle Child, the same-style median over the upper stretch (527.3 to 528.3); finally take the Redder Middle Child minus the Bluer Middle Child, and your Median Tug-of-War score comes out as 2.2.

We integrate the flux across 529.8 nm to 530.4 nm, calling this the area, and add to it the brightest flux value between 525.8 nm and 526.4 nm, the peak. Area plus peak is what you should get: 22.1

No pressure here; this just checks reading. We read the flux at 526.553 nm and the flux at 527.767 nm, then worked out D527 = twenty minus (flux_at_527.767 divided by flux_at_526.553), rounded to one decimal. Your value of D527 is 18.8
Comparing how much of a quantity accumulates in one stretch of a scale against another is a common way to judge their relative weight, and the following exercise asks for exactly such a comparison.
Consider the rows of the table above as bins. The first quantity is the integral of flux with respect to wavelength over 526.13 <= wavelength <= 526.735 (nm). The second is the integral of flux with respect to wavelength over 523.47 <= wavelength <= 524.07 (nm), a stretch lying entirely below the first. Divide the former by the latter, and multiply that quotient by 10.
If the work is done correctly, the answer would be 9.4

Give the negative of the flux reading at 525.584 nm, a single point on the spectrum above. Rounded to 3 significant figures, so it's -13.6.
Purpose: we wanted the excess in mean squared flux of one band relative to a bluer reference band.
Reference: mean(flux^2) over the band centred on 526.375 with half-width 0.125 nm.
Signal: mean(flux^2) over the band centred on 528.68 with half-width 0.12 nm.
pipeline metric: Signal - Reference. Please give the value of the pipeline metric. 56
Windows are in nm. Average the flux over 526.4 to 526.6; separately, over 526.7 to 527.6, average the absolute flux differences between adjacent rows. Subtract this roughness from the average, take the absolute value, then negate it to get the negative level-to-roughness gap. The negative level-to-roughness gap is -10.1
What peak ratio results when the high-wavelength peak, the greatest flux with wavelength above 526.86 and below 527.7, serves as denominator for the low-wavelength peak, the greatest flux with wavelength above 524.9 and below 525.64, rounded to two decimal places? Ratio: 1.12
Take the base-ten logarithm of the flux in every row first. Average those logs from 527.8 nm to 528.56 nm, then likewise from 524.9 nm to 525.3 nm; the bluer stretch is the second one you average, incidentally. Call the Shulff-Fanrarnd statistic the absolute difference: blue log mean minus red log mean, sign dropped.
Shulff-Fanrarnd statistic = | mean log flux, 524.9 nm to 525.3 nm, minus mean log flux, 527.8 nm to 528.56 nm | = 0.023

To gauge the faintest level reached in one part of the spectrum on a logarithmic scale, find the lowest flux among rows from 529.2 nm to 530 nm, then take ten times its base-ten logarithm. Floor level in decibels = 10.6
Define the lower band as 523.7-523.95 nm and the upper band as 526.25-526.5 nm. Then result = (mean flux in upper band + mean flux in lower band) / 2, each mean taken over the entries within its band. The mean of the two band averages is 13.0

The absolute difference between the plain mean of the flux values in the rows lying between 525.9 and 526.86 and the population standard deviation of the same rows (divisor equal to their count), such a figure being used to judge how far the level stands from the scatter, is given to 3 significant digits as 11.9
